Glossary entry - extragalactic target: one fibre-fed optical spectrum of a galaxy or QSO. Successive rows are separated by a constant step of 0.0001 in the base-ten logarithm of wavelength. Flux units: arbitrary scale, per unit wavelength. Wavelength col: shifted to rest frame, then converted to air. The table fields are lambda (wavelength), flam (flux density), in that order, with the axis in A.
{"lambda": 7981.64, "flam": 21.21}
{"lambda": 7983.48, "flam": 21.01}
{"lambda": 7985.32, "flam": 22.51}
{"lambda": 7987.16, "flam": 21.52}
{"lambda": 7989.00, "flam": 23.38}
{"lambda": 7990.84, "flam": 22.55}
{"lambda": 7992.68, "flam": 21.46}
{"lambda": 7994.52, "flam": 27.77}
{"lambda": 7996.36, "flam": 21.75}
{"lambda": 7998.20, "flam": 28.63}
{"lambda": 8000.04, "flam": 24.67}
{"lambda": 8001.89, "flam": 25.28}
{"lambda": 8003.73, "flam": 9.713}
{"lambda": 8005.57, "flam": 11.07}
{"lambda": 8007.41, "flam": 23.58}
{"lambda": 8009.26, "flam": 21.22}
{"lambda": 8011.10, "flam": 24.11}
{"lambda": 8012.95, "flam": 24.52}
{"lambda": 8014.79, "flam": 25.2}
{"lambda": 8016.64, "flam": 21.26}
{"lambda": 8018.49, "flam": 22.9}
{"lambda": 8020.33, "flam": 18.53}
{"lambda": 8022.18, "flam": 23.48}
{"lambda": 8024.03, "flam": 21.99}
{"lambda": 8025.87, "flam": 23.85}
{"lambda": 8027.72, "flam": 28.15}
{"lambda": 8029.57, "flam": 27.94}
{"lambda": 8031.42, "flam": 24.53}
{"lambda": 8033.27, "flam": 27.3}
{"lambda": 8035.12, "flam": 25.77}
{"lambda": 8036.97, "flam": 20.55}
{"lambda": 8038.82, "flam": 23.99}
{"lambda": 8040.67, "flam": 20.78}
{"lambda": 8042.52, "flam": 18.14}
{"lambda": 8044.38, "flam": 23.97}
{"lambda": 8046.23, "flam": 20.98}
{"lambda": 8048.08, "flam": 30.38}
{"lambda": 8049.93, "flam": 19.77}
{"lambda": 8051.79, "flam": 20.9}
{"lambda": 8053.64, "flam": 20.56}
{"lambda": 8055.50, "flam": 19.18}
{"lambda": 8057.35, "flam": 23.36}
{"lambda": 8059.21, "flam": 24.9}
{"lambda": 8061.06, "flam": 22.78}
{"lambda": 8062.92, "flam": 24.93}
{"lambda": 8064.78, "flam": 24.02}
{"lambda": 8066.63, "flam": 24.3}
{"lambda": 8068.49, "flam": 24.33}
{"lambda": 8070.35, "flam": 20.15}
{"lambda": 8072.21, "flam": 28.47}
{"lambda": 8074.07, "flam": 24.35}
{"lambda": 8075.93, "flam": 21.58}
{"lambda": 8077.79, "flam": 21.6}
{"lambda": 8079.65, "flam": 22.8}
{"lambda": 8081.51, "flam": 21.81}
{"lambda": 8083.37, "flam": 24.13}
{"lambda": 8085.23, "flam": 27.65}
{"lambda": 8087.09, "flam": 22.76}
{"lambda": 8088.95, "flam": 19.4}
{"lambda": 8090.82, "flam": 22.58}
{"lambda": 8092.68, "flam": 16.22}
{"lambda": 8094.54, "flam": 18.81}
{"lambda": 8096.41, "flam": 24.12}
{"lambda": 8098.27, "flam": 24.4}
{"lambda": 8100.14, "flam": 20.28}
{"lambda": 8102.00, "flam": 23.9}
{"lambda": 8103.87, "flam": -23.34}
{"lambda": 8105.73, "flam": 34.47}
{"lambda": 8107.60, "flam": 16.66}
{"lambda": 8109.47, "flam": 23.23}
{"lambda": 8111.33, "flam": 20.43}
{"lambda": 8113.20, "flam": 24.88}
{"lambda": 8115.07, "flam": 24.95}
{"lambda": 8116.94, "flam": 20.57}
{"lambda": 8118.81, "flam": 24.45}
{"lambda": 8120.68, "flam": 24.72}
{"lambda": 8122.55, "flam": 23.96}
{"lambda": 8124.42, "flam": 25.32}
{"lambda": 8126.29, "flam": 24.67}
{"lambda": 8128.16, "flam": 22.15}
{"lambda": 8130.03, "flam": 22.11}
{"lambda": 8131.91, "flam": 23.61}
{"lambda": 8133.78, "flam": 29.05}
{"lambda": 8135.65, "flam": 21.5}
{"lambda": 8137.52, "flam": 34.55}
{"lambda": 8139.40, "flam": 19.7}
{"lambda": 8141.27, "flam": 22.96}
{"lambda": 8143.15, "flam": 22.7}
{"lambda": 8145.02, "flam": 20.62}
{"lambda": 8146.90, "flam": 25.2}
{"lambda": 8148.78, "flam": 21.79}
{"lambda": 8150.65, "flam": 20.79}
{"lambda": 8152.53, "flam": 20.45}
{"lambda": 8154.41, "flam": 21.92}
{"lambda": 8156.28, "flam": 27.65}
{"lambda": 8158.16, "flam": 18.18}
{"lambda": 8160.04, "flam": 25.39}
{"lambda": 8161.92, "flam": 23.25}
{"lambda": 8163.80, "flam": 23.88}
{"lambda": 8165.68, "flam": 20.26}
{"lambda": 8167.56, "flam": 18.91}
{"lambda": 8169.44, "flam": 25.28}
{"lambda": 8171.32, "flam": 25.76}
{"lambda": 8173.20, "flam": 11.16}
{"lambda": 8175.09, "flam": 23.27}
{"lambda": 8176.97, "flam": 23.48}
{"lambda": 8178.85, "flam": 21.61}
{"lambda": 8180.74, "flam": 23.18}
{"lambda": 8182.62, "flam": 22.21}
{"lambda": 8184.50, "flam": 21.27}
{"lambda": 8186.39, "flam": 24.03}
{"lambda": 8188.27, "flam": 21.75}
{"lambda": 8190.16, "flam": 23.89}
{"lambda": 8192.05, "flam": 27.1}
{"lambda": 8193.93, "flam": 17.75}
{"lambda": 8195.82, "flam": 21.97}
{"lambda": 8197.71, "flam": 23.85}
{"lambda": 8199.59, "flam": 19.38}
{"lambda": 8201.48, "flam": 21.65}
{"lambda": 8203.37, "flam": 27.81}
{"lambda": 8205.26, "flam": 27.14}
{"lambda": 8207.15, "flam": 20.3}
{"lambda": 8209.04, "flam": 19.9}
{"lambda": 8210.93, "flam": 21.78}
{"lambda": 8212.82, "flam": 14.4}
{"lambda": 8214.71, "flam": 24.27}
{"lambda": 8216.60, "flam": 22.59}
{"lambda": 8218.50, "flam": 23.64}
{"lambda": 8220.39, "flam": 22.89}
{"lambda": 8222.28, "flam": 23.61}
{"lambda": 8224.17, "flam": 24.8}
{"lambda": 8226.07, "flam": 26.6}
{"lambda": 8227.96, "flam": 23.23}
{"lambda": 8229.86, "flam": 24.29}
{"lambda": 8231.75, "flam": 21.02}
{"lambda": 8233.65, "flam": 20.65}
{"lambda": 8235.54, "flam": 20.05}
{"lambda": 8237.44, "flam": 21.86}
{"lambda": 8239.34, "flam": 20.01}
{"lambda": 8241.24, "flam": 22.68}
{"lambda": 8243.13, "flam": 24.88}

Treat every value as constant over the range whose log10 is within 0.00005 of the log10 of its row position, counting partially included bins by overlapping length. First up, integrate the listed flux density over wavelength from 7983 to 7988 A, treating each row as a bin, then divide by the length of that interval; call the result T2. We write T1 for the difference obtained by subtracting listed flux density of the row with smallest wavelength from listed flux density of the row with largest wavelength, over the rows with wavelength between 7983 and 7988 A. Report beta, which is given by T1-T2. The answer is -21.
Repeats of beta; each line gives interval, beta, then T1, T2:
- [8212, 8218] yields -13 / 8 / 20.8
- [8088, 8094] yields -23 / -3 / 19.4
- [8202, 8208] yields -32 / -8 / 24.9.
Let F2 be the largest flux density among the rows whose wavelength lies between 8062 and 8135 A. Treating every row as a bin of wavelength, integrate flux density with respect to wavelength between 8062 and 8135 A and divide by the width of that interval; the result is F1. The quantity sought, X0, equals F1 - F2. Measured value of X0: -12.3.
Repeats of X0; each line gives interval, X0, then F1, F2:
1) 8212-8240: -4.3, 22.3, 26.6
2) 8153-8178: -5.5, 22.2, 27.65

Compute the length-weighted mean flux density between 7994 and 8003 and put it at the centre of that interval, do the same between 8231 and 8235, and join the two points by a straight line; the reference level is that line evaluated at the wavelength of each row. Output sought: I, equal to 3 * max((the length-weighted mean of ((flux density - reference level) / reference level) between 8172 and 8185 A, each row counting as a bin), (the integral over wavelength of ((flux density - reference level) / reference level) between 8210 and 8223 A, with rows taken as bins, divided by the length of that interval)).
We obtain 0.11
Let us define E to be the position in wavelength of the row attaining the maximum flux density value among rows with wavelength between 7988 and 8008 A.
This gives 7998.20 A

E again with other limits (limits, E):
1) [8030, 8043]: 8033.27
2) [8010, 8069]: 8048.08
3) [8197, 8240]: 8203.37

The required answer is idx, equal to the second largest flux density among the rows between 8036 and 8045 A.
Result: 23.97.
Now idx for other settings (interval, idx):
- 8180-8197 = 24.03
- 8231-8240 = 21.02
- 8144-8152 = 21.79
